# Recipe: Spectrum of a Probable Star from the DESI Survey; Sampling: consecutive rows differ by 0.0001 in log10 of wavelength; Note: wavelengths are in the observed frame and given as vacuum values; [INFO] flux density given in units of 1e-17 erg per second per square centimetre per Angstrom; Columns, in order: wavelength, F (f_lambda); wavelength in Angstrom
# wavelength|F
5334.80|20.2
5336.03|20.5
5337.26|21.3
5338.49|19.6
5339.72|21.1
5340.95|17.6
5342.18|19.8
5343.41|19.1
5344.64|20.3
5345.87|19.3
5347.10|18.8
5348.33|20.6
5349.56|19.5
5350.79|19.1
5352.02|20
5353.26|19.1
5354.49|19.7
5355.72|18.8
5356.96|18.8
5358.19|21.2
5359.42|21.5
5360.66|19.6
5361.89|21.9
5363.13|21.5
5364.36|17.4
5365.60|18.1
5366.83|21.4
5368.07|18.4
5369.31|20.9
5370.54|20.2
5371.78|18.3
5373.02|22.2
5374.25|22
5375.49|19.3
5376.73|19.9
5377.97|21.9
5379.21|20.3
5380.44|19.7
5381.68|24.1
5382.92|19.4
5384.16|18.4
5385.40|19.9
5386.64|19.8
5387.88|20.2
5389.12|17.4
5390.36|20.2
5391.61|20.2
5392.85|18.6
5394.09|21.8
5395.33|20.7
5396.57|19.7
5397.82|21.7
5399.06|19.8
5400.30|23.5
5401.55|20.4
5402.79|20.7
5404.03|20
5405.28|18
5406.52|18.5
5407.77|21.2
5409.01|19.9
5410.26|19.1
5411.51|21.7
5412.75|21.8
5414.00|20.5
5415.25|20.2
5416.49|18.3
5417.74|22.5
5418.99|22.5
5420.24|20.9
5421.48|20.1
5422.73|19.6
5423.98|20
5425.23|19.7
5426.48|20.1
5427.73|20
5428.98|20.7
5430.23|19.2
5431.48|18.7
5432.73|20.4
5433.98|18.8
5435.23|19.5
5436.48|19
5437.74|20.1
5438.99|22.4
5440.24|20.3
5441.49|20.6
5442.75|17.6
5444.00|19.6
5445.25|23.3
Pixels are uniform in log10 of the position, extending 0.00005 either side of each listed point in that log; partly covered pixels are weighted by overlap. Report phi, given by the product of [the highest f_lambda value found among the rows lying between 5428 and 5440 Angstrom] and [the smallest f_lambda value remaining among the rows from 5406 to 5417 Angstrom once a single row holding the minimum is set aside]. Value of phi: 414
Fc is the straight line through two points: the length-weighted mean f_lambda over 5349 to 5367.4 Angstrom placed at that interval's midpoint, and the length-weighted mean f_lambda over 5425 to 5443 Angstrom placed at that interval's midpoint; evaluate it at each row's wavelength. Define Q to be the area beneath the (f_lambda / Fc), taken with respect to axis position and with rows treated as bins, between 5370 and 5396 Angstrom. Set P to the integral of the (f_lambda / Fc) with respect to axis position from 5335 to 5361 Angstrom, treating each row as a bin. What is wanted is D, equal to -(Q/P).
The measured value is -1.02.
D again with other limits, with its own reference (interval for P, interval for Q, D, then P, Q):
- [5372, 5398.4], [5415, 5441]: -0.98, 27.0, 26.4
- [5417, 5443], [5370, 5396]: -1.00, 26.4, 26.5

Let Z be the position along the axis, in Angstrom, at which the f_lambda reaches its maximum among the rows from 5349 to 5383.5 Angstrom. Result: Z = 5381.68 Angstrom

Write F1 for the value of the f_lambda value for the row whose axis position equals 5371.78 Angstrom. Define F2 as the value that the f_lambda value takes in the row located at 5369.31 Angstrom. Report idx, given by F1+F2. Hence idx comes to 39.2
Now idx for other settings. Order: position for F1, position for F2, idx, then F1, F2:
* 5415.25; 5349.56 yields 39.7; 20.2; 19.5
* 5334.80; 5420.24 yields 41.1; 20.2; 20.9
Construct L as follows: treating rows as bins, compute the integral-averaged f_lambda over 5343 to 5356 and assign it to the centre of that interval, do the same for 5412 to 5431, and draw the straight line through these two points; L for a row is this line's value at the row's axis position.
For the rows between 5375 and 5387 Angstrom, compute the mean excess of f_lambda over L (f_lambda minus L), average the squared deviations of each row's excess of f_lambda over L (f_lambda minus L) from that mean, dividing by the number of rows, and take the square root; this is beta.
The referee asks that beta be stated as 1.5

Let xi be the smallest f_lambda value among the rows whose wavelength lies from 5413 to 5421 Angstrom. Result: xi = 18.3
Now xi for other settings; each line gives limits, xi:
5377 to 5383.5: 19.4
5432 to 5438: 18.8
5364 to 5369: 17.4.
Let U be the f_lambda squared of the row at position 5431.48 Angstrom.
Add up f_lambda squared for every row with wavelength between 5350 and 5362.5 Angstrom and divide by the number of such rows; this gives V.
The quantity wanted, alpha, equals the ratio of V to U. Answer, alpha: 1.14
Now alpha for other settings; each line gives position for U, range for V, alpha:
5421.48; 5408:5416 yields 1.05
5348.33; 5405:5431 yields 0.97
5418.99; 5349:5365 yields 0.78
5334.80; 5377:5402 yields 1.02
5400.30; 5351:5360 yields 0.72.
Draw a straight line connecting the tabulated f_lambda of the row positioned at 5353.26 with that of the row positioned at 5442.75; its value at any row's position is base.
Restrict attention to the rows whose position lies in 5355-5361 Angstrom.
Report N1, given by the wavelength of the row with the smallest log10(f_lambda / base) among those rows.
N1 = 5355.72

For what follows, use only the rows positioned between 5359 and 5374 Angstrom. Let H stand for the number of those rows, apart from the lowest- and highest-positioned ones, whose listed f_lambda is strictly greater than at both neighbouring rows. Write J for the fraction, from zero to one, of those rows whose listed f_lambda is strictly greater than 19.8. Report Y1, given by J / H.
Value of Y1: 0.19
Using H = 3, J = 0.58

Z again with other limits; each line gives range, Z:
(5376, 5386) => 5381.68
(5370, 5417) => 5381.68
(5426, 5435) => 5428.98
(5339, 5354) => 5339.72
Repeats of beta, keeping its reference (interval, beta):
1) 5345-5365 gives 1.2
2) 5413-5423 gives 1.3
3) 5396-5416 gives 1.3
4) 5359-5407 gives 1.6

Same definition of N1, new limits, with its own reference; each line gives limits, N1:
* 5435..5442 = 5436.48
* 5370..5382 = 5371.78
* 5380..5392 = 5389.12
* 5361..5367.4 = 5364.36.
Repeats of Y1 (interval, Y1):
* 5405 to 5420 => 0.33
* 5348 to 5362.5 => 0.14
